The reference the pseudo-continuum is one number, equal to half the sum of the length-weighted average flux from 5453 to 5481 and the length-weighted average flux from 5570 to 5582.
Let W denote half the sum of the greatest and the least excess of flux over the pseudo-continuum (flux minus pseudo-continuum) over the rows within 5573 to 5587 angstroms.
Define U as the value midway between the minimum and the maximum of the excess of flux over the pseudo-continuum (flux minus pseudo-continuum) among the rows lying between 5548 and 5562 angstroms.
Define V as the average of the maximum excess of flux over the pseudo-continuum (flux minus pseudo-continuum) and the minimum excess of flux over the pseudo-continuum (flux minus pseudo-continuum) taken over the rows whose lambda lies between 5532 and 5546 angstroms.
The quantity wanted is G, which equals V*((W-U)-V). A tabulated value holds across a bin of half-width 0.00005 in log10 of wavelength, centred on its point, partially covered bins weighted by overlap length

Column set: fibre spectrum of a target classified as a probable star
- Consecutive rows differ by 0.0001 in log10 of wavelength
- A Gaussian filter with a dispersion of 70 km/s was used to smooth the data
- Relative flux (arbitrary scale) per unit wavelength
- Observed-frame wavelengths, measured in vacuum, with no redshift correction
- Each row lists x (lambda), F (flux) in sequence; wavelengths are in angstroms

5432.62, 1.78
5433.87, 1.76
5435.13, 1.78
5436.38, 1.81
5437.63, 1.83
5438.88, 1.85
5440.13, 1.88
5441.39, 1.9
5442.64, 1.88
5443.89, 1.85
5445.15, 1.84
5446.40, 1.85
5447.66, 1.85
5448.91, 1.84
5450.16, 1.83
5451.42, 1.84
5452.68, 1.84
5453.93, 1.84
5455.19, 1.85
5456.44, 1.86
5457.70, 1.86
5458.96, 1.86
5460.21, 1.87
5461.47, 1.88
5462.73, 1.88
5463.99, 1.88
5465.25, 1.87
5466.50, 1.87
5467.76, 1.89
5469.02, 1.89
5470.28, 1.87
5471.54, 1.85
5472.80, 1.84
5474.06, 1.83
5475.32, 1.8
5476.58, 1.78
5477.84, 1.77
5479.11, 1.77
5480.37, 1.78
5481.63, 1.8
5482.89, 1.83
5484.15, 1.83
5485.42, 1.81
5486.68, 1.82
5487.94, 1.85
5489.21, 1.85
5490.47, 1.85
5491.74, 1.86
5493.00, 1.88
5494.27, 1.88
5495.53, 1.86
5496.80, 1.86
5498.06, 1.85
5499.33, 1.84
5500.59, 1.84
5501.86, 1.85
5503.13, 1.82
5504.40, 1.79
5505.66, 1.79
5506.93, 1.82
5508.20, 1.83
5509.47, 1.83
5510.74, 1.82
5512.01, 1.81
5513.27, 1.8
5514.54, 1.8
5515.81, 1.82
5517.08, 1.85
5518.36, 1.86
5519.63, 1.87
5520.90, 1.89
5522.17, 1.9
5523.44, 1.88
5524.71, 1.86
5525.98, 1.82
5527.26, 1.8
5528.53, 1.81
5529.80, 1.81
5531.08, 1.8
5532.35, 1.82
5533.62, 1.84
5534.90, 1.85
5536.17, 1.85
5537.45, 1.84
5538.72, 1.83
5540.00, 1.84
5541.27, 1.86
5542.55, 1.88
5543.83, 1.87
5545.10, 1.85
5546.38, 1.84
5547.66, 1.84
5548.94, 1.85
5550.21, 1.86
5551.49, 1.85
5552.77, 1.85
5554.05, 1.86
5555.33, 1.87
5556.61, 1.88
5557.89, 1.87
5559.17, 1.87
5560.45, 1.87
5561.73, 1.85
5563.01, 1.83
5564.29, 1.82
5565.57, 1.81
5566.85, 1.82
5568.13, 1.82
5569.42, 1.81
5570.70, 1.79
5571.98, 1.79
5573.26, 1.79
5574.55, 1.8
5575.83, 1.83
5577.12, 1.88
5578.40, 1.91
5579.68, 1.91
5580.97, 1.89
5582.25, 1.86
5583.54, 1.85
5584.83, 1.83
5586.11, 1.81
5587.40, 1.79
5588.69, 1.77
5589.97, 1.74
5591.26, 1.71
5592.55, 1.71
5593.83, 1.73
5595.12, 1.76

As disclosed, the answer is -0.0001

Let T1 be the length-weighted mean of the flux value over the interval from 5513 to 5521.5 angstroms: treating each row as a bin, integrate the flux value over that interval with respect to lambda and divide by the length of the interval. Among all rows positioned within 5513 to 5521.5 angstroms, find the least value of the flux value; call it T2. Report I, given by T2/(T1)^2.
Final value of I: 0.531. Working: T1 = 1.84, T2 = 1.8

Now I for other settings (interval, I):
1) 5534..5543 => 0.536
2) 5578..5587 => 0.522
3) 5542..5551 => 0.534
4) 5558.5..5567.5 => 0.535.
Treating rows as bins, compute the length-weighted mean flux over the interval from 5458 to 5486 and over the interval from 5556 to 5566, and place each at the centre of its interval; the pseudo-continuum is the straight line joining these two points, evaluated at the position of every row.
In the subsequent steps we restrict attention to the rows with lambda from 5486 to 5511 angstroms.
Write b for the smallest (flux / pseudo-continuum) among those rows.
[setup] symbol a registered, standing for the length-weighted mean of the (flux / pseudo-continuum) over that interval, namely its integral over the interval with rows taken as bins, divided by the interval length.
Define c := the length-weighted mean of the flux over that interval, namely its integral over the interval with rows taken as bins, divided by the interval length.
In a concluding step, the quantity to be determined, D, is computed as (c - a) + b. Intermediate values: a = 0.998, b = 0.97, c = 1.84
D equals 1.812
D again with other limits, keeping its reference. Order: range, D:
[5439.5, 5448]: 1.851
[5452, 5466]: 1.851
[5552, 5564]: 1.843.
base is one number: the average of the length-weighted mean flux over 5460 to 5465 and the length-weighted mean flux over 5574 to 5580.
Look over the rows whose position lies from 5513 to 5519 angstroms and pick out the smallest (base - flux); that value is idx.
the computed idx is 0.011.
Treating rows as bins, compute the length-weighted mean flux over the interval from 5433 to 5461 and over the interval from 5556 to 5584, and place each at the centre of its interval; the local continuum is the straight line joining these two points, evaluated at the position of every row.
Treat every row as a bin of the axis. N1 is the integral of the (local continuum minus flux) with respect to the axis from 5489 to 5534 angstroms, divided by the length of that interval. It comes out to 0.01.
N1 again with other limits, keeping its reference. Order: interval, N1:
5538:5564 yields -0.01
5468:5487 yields 0.02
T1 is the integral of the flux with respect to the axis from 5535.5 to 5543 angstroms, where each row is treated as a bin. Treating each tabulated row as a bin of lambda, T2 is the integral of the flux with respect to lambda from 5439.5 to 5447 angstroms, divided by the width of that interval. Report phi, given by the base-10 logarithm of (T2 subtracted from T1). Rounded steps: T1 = 13.9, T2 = 1.87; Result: 1.08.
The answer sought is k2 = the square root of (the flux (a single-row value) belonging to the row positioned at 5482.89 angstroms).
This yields 1.35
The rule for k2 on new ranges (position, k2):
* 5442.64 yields 1.37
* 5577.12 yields 1.37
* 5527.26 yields 1.34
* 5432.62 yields 1.33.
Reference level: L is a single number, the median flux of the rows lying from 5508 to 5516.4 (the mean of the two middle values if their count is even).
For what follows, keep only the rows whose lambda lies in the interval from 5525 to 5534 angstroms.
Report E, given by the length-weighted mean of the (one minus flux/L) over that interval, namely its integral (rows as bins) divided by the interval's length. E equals 0.003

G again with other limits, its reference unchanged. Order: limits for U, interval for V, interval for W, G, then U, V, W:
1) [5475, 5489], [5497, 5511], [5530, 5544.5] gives -0.0014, -0.035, -0.025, -0.005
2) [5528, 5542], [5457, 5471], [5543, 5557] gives 0.0000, -0.015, 0.030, 0.015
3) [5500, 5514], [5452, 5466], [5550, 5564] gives 0.0003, -0.025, 0.015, 0.010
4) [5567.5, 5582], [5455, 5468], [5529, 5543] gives -0.0009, 0.005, 0.025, -0.005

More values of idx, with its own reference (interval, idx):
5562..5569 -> 0.041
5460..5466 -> -0.009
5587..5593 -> 0.081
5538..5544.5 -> -0.009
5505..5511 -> 0.041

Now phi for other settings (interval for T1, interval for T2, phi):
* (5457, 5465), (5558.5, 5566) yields 1.12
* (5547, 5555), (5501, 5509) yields 1.11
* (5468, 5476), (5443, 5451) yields 1.11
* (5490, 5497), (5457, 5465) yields 1.05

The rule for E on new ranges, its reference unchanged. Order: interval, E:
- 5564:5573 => 0.007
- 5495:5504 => -0.013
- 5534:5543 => -0.016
